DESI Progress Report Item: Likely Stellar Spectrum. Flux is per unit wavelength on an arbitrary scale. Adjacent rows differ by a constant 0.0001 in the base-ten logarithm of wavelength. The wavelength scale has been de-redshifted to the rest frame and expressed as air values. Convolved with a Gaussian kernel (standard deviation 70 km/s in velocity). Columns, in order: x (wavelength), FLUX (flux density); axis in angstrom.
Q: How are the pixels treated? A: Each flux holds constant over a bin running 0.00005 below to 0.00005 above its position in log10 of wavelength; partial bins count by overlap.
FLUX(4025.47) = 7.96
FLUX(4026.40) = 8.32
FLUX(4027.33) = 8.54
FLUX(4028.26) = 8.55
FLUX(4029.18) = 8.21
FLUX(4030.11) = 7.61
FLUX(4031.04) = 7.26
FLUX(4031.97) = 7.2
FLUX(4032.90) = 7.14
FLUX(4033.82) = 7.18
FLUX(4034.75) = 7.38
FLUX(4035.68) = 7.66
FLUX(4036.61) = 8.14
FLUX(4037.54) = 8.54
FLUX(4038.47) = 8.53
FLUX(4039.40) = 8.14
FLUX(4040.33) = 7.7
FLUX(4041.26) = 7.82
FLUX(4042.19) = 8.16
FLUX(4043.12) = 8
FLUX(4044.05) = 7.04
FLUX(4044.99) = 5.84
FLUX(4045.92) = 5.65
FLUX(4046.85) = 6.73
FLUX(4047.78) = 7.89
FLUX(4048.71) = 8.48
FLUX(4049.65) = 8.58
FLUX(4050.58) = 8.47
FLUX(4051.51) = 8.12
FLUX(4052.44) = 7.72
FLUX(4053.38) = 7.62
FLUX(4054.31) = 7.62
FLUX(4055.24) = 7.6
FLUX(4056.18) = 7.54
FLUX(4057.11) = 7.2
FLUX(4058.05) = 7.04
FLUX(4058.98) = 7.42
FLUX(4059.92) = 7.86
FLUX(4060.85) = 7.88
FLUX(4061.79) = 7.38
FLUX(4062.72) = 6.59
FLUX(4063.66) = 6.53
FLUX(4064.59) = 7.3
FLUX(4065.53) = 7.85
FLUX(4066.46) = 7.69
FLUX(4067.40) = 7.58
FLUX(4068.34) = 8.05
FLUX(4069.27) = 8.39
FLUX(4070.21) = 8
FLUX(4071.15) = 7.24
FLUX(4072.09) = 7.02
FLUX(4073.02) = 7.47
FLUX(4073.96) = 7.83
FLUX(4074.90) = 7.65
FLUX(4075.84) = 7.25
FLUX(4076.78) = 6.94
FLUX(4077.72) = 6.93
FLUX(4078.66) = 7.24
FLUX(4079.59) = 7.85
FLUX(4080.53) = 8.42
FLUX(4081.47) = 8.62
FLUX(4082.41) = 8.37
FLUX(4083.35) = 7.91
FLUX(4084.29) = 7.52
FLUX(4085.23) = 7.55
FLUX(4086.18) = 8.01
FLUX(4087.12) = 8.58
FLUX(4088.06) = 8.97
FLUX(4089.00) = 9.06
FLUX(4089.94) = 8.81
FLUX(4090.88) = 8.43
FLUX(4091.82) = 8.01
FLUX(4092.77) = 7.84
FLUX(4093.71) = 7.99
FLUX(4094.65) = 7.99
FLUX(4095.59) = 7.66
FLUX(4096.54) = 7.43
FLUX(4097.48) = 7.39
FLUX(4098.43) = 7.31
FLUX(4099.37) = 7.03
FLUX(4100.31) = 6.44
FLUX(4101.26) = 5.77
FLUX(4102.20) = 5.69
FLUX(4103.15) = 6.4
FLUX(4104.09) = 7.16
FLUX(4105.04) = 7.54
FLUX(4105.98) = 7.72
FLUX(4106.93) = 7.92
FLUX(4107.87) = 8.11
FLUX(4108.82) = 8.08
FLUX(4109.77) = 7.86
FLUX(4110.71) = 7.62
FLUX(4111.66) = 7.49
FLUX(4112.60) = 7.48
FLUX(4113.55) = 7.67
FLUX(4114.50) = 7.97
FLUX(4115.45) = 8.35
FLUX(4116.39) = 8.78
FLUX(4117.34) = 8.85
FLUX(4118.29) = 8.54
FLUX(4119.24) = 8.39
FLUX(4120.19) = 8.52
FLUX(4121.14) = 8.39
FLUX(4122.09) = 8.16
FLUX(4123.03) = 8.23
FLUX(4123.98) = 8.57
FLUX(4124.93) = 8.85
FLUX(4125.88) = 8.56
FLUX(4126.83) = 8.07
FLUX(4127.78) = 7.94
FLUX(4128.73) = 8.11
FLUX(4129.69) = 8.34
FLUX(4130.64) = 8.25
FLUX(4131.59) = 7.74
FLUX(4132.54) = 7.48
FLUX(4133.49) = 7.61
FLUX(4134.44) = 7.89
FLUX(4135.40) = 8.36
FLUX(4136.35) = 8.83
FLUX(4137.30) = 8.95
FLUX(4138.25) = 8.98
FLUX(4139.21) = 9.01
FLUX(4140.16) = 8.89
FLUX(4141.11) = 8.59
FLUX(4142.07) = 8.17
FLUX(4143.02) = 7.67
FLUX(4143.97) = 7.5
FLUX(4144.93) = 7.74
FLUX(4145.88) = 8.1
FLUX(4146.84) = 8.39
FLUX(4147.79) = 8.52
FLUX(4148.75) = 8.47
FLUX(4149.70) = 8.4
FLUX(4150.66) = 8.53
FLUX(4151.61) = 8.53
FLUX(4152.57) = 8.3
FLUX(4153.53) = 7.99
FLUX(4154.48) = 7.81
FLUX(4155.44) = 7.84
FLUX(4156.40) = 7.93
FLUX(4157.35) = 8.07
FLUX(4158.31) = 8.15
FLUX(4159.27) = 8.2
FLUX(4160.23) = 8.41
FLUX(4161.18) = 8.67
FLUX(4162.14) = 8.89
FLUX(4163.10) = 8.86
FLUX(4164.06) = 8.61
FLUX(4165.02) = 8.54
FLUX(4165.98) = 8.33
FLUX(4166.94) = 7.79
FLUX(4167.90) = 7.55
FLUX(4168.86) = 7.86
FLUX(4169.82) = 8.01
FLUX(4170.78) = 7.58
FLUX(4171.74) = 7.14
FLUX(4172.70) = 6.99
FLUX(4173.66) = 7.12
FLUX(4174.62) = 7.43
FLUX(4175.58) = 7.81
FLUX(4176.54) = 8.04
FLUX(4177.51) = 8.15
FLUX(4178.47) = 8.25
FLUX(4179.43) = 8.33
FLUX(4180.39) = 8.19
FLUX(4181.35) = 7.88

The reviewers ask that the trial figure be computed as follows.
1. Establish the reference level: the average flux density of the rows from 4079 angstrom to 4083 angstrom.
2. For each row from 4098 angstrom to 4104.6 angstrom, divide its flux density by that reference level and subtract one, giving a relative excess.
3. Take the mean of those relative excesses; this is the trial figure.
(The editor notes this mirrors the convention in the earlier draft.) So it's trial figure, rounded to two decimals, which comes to -0.21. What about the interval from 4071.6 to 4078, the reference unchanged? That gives -0.12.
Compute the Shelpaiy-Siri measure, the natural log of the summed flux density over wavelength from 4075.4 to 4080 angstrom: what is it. 3.6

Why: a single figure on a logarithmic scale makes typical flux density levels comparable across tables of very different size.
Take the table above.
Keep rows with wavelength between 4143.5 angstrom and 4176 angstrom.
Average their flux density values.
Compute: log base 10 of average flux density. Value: 0.906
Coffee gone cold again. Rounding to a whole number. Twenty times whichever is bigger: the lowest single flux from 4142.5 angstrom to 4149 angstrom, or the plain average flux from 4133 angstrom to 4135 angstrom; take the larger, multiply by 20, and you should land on 155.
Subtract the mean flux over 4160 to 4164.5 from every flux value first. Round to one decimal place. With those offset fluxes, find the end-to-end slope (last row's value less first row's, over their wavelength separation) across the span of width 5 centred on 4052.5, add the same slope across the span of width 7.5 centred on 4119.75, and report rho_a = -0.3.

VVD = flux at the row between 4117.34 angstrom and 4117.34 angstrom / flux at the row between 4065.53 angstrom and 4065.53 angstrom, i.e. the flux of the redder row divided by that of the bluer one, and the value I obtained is 1.13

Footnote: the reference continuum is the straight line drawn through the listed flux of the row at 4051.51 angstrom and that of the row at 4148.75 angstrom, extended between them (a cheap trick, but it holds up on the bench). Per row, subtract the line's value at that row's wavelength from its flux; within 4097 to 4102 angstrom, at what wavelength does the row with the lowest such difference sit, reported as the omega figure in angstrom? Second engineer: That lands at 4101.26 angstrom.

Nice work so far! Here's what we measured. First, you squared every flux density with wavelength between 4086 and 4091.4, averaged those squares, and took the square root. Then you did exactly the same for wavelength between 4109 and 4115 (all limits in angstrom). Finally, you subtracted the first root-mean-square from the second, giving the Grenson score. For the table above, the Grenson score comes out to -1.0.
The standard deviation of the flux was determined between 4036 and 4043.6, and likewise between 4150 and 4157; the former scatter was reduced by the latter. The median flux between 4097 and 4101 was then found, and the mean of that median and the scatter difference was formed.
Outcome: 3.6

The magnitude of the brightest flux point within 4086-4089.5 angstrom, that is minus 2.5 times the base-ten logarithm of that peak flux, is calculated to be -2.39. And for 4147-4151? -2.33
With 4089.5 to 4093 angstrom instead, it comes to -2.36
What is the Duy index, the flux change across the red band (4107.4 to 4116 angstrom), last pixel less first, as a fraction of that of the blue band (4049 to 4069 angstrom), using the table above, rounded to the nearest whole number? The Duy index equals 0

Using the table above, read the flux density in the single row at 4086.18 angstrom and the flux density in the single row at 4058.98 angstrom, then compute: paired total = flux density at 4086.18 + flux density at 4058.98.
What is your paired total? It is 15.4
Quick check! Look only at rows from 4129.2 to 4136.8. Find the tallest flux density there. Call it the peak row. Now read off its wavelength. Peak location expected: 4136.35 angstrom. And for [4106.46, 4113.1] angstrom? 4107.87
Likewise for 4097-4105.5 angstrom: 4105.04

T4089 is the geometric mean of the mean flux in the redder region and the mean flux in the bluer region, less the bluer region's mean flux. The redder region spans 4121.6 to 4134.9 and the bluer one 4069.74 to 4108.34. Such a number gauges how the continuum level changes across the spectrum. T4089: 0.24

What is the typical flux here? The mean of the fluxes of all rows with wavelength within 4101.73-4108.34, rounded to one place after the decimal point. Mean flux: 7.2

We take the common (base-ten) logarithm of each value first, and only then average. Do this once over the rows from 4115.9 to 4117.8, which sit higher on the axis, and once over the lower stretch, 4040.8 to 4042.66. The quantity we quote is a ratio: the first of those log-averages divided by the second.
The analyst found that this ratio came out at 1.05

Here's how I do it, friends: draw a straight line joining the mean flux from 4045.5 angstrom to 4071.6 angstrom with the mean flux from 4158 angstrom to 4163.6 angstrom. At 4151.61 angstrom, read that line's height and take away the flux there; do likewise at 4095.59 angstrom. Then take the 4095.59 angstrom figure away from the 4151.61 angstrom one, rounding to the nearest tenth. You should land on -0.3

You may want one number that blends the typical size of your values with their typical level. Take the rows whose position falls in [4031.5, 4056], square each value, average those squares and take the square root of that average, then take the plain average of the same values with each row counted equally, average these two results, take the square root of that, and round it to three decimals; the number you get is 2.769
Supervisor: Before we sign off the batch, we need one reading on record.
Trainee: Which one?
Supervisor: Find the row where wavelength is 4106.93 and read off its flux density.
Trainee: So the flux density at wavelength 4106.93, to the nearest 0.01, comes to 7.92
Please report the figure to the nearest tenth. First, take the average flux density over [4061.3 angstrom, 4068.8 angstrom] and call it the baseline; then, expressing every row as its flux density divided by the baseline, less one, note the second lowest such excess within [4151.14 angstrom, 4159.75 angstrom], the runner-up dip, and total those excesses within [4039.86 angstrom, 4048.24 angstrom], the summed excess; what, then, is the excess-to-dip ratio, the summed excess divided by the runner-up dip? -3.2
